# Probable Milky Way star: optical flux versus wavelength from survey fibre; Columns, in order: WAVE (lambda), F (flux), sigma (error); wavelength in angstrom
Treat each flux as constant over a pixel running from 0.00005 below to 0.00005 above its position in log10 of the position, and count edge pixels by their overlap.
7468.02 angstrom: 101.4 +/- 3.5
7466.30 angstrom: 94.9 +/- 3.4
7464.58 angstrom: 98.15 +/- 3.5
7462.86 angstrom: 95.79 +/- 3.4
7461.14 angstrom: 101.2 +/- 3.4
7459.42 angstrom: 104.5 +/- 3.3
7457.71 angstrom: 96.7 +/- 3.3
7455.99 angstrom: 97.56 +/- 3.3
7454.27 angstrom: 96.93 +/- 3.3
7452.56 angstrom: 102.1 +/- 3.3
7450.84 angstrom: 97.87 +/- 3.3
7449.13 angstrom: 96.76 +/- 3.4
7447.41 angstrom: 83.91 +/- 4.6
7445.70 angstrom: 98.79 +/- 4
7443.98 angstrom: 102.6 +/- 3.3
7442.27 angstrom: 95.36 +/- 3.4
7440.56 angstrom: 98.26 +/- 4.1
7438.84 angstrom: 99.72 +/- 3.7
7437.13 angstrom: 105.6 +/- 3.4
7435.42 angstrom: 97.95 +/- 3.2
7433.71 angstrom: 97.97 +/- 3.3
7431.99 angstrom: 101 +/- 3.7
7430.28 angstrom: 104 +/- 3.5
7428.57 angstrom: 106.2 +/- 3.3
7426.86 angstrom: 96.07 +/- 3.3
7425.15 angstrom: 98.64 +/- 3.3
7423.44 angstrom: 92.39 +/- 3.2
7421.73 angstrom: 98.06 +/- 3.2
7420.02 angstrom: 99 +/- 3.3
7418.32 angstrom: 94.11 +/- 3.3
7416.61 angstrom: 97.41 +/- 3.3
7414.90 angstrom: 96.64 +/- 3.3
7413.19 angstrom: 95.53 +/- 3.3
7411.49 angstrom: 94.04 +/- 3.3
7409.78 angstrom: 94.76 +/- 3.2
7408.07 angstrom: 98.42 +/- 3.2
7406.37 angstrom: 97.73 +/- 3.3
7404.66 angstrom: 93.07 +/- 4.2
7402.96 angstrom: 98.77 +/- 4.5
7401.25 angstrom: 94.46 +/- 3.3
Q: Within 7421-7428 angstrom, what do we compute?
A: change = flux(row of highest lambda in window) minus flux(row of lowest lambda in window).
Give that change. -2.0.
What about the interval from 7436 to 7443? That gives -10.2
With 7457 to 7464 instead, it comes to -0.9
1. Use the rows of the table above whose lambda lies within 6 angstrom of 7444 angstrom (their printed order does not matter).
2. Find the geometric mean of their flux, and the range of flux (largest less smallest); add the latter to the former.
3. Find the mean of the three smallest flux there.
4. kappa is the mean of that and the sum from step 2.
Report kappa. 104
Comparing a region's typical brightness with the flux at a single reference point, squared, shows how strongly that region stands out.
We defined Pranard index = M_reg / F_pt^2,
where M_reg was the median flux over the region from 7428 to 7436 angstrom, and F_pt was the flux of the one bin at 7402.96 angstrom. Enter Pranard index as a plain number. 0.0104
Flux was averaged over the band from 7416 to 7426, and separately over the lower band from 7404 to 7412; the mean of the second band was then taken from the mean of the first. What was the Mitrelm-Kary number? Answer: 1.0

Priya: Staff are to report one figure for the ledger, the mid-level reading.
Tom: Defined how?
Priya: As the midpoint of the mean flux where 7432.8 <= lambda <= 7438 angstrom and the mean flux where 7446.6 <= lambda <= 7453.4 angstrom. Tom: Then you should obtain 98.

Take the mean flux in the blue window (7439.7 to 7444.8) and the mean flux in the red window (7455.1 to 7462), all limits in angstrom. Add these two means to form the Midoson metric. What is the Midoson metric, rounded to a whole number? 199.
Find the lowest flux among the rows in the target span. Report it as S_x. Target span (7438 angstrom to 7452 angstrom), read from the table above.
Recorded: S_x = 83.91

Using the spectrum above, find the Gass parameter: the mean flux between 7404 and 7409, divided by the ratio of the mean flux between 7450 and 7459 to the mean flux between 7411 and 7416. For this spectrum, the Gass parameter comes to 94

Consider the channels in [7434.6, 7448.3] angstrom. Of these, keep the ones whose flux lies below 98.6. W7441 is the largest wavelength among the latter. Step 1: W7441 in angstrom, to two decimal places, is 7447.41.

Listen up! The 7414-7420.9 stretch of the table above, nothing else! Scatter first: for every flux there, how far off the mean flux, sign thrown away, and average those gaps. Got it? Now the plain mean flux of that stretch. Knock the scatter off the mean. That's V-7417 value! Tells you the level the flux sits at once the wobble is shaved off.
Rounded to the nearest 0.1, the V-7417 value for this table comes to 95.4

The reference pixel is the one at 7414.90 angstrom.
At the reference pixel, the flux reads 96.64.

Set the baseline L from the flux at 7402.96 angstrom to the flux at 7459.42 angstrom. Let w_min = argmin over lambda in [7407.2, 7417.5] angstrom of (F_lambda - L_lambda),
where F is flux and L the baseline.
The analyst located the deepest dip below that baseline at 7411.49 angstrom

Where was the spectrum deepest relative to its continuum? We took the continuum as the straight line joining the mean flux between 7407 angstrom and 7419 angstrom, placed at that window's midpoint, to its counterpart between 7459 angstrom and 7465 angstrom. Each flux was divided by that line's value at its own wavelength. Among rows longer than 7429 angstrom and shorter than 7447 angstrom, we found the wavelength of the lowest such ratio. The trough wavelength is 7442.27 angstrom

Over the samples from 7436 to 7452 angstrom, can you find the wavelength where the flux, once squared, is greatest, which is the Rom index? 7437.13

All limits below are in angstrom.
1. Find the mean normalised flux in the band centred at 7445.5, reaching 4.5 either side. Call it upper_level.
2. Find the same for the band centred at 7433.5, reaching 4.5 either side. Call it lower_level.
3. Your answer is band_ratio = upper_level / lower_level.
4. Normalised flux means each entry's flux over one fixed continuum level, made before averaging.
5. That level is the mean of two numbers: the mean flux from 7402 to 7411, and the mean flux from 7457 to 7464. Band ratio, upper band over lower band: 0.94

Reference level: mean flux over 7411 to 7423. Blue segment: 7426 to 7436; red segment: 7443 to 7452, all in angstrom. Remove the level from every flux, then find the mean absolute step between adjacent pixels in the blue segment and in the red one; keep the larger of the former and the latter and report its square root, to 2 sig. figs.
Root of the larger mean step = 2.9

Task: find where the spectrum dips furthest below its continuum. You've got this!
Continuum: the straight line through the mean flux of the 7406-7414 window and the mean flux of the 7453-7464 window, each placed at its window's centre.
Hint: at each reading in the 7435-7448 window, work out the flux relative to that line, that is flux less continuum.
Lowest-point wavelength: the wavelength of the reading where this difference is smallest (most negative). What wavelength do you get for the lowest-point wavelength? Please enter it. 7447.41 angstrom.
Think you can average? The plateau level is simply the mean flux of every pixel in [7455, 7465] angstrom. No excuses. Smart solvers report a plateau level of 99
